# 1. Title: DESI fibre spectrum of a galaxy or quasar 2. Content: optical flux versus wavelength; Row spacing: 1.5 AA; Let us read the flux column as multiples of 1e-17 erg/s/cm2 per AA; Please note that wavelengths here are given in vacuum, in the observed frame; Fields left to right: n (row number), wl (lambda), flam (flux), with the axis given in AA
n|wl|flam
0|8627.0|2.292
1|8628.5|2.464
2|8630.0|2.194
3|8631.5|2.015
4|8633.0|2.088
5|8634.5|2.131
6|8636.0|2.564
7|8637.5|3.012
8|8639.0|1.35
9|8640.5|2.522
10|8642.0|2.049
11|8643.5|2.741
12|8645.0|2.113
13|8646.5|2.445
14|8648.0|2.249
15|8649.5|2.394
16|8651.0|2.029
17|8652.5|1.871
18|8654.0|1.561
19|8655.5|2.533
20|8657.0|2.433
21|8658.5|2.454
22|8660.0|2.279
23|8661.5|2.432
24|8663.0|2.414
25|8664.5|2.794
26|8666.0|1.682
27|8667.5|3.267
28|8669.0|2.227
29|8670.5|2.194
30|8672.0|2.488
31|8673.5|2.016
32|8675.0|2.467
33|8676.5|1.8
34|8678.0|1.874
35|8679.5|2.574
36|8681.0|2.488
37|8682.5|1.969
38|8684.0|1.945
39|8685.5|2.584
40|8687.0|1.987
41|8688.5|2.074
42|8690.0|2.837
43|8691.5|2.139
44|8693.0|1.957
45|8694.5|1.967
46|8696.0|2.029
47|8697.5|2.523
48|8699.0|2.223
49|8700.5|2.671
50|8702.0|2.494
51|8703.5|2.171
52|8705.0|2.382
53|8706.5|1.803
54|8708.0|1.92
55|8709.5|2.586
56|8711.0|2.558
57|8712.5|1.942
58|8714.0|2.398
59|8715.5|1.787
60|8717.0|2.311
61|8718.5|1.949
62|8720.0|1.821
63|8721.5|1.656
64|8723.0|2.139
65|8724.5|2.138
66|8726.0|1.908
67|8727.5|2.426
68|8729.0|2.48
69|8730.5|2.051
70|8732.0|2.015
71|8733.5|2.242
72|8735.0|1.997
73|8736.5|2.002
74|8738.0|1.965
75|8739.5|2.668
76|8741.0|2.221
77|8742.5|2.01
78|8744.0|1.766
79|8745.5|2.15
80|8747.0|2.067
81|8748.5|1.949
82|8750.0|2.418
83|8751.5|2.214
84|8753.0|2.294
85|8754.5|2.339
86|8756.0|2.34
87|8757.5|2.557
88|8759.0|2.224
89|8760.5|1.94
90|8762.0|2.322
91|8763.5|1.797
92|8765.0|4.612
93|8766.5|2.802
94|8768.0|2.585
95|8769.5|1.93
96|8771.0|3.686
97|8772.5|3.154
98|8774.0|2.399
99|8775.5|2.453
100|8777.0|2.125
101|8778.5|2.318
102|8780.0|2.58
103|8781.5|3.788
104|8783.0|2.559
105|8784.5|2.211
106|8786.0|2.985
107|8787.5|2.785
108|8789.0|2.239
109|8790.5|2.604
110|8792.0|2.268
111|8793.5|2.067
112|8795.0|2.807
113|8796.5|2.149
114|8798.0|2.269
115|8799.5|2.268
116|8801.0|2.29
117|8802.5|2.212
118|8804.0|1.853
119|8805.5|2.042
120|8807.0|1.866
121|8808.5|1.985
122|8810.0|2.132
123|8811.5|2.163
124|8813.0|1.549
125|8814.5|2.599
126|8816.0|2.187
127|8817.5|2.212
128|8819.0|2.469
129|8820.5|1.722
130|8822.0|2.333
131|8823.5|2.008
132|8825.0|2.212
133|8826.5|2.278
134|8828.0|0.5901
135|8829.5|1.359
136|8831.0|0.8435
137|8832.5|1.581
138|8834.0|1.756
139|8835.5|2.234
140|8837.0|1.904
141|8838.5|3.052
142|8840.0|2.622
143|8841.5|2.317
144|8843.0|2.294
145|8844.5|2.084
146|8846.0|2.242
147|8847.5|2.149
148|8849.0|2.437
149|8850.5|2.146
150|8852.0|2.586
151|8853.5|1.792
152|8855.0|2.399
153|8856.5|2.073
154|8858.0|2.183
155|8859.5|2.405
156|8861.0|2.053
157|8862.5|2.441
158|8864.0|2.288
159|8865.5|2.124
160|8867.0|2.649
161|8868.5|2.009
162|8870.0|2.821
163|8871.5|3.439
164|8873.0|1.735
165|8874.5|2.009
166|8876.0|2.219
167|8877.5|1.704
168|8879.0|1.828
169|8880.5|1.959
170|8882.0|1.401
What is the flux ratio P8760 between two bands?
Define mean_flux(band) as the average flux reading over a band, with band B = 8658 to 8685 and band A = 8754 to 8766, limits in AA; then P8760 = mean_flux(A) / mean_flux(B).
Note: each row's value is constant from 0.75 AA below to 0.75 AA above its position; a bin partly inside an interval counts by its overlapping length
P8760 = 1.10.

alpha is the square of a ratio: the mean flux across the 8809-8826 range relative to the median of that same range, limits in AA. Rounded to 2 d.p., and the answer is 0.96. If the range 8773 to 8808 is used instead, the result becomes 1.12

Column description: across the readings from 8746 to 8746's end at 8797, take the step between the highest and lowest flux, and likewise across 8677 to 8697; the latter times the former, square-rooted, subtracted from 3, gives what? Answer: 1.4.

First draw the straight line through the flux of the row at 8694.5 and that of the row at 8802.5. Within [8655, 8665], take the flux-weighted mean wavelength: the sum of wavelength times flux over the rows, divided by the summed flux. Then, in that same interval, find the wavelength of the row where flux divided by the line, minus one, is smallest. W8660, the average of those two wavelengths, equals 8660.0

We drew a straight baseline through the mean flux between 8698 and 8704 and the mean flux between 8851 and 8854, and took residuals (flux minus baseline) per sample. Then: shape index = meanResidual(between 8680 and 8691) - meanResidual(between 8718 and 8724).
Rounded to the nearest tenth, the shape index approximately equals 0.3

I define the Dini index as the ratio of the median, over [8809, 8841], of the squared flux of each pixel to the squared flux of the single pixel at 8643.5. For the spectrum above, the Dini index 0.6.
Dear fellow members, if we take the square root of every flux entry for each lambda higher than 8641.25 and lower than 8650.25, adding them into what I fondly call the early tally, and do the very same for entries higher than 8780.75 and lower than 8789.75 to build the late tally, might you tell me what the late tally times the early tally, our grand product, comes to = 91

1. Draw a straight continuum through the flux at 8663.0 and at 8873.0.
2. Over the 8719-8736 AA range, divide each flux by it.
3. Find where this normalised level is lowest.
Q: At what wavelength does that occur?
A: 8721.5 AA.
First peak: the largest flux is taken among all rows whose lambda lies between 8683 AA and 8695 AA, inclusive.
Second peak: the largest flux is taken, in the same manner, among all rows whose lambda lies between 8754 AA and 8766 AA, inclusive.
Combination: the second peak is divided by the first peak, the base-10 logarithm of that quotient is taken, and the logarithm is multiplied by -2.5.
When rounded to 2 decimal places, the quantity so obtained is -0.53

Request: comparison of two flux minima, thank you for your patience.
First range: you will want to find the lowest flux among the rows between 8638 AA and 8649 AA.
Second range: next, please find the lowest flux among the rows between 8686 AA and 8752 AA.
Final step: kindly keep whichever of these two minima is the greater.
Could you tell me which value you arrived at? 1.66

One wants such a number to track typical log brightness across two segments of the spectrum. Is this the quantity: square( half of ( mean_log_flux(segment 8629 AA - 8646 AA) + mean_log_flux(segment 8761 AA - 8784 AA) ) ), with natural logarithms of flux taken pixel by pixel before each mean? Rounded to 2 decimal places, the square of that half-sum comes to 0.78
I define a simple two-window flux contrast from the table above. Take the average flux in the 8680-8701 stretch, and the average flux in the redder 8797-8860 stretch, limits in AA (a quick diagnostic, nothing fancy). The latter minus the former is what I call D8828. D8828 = -0.15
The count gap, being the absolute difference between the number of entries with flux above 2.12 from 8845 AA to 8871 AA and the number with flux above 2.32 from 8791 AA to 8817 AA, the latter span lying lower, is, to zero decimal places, 11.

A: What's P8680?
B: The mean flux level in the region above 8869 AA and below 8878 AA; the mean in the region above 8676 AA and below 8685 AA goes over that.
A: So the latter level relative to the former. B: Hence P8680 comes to 0.91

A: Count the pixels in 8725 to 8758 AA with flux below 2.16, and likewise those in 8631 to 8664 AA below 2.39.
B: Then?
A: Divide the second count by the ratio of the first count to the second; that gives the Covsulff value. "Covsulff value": 11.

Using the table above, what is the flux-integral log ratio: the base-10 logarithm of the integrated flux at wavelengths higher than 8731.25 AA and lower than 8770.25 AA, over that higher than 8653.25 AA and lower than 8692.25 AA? 0.00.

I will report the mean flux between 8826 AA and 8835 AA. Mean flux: 1.40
